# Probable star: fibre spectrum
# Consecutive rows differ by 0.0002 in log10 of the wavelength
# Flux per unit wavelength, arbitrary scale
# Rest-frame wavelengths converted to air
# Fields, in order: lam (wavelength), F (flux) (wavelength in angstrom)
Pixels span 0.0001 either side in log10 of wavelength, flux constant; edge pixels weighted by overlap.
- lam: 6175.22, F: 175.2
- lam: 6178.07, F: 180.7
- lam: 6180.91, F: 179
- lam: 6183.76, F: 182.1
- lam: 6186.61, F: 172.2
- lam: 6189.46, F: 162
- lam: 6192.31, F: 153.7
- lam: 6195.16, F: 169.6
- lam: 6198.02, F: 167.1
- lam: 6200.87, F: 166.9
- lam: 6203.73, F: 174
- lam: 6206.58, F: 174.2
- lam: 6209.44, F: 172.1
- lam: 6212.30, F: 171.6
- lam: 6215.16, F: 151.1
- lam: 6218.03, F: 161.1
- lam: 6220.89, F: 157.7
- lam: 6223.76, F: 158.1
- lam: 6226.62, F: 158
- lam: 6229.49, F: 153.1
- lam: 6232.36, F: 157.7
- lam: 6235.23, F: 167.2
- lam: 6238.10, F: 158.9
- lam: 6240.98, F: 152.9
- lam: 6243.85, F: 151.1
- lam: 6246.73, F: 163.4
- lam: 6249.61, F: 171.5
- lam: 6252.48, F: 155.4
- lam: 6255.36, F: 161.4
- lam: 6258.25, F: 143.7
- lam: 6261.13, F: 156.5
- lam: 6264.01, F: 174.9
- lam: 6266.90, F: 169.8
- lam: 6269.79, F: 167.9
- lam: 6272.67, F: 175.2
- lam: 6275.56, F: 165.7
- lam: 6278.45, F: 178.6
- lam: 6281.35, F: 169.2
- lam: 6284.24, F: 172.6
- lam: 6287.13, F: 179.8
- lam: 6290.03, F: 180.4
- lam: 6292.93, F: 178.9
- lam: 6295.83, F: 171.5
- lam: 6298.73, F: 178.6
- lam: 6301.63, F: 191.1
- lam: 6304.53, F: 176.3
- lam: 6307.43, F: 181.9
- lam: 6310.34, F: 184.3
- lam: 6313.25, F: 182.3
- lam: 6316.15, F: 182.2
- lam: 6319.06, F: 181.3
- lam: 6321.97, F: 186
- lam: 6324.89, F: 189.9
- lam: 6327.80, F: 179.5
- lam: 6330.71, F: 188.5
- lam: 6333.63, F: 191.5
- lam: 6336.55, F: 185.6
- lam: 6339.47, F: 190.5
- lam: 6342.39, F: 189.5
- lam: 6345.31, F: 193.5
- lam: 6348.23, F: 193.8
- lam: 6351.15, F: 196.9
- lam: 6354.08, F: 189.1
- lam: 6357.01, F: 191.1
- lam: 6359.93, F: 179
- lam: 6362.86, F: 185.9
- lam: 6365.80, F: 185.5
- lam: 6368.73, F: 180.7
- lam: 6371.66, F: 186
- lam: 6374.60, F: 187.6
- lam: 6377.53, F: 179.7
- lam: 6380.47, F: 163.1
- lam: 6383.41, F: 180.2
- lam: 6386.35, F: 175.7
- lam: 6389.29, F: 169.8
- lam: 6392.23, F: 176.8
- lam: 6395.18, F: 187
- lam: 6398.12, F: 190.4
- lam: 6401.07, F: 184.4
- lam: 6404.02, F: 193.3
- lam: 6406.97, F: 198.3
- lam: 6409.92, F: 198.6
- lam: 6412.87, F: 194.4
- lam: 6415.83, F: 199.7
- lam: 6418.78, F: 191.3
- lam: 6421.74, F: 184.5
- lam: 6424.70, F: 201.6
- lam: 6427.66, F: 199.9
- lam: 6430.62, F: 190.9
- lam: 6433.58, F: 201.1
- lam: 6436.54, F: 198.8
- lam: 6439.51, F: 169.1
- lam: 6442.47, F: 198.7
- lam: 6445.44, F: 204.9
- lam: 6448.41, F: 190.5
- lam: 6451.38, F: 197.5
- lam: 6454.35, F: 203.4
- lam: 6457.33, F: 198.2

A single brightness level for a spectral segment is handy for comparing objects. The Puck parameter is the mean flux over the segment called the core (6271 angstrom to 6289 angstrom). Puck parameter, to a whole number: 174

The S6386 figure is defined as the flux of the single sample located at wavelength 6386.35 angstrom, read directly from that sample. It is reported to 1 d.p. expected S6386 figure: 175.7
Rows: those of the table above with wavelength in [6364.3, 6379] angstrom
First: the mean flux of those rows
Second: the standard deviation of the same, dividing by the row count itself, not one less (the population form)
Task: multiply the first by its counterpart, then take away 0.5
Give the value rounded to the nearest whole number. 572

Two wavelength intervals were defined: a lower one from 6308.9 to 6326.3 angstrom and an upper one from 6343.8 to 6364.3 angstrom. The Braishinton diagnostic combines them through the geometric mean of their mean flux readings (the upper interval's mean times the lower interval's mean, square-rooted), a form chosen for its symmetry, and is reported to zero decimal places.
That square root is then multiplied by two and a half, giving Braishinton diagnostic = 468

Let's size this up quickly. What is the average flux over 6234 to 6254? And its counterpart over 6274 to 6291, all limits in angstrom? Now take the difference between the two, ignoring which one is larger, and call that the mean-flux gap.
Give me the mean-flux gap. 14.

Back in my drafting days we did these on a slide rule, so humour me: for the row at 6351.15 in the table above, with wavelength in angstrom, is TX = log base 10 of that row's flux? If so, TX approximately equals 2.29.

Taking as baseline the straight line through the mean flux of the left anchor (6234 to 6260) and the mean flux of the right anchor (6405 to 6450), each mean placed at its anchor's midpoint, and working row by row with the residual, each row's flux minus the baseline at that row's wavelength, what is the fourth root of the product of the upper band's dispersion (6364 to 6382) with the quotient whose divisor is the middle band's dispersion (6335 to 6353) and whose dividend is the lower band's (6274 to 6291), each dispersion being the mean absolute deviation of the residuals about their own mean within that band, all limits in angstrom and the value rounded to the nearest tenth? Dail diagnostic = 2.0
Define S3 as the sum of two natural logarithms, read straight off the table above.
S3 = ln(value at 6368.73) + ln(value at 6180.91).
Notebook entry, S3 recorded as 10.38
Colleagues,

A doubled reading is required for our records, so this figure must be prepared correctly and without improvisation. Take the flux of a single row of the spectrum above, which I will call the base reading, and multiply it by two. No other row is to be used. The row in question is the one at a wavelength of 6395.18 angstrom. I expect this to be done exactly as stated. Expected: 374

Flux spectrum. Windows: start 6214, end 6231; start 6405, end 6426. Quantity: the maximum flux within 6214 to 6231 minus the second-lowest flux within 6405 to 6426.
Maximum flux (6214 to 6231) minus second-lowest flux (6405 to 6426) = -30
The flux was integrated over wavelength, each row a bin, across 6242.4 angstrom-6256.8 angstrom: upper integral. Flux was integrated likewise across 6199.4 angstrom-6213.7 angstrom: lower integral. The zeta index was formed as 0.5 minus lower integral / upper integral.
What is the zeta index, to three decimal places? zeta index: -0.562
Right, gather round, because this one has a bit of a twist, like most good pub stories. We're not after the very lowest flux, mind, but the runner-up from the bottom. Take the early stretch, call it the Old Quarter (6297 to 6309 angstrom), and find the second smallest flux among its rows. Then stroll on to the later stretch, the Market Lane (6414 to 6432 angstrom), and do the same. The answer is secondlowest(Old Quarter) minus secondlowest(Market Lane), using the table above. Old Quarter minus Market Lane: -12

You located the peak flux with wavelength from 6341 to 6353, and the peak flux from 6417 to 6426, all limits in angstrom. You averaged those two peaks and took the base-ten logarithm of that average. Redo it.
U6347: 2.30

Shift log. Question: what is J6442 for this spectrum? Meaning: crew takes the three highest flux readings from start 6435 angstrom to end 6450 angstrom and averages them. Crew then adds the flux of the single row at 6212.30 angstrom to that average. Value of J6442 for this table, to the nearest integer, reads 372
